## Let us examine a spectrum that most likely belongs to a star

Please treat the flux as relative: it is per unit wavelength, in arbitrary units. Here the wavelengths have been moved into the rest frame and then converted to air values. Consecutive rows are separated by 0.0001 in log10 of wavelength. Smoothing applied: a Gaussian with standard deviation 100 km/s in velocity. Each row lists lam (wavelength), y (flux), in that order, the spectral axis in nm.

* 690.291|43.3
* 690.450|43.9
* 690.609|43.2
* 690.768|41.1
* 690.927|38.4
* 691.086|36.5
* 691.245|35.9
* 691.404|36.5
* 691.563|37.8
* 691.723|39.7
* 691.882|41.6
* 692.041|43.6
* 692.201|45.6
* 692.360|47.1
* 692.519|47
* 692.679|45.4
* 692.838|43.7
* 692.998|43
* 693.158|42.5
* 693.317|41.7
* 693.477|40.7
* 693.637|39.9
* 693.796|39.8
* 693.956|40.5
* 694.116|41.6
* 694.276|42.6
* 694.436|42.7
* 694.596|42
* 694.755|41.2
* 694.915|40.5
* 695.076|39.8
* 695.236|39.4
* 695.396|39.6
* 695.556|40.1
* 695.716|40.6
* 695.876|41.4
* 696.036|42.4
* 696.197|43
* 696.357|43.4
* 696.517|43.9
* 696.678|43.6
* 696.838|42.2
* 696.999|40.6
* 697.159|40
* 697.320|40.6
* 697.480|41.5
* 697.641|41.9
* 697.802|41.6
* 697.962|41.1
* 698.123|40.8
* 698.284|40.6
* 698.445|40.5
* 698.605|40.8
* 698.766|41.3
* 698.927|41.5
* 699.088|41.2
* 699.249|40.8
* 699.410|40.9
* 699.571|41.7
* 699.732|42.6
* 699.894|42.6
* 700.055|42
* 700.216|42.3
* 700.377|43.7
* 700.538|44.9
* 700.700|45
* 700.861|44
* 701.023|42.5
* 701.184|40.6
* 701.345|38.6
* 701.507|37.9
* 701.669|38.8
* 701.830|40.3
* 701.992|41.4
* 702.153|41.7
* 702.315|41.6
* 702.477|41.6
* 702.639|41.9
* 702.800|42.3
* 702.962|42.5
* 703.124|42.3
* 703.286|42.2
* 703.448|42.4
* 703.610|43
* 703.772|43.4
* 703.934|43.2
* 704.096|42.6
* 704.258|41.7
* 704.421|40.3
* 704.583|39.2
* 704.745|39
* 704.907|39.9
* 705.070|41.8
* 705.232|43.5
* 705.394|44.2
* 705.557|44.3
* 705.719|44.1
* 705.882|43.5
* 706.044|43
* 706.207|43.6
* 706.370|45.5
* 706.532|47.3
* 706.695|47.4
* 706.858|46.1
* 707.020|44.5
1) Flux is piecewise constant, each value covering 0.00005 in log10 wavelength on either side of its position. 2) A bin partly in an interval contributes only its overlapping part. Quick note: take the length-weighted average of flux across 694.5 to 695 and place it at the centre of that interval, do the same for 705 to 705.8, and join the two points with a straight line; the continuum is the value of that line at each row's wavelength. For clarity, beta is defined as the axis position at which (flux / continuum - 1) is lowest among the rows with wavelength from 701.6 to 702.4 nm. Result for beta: 701.669 nm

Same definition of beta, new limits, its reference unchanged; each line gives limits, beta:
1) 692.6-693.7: 693.637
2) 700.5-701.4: 701.345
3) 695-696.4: 695.236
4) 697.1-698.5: 697.159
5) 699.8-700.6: 700.055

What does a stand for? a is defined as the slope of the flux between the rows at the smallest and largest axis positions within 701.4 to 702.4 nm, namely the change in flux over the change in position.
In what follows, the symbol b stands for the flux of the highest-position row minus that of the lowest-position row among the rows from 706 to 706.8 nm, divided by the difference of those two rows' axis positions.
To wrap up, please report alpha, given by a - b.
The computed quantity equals -2.2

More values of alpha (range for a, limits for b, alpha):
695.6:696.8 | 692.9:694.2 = 4.4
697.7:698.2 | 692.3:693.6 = 3.2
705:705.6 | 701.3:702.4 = 2.0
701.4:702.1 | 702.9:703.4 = 8.1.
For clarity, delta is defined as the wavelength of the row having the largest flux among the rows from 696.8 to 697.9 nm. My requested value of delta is 696.838 nm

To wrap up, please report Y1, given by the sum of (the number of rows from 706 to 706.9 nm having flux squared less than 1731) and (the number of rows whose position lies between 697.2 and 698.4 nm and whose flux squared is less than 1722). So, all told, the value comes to 4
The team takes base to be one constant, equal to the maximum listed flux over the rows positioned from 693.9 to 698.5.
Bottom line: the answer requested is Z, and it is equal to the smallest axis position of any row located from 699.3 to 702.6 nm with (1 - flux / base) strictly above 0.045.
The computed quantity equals 699.410 nm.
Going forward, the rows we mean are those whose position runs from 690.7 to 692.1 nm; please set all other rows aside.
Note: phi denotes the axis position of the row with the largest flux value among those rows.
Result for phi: 692.041 nm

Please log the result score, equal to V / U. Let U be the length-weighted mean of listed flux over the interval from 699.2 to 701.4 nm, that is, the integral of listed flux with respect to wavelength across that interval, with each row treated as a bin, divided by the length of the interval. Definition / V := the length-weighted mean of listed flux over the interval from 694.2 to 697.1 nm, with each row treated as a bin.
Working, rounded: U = 42.4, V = 41.6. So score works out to 0.98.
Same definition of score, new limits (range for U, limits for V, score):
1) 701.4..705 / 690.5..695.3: 1.00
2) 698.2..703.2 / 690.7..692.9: 1.00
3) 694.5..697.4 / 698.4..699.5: 0.99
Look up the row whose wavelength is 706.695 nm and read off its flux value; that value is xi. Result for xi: 47.4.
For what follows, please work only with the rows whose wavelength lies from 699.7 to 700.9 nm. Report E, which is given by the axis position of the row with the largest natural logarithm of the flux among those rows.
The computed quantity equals 700.700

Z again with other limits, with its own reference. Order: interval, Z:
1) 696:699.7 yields 696.999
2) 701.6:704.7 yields 701.669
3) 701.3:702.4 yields 701.345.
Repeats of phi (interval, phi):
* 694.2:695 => 694.436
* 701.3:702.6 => 702.153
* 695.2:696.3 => 696.197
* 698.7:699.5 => 698.927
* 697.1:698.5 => 697.641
